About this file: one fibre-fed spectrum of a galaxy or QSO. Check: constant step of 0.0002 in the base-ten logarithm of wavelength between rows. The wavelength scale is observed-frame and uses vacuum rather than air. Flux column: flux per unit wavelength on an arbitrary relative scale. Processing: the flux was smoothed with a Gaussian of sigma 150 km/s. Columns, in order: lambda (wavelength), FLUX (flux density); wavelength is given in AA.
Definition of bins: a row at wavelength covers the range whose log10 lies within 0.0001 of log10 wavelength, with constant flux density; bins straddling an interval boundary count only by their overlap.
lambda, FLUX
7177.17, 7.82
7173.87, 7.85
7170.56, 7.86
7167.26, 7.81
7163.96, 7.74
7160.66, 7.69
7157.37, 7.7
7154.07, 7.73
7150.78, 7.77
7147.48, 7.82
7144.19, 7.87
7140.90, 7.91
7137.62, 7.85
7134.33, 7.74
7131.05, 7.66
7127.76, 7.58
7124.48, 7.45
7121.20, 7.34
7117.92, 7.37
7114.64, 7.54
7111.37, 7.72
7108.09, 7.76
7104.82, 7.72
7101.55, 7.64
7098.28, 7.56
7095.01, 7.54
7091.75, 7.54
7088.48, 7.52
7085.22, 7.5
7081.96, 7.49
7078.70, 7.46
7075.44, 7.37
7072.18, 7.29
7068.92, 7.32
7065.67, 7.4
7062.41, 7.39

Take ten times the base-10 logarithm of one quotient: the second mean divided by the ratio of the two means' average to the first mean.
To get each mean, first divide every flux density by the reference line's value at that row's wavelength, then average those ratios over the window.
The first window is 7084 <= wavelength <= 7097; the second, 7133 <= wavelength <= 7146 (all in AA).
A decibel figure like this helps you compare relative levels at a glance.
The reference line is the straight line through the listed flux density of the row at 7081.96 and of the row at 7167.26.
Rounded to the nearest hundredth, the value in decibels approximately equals 0.04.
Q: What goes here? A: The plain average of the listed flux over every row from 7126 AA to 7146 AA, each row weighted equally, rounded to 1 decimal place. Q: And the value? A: 7.8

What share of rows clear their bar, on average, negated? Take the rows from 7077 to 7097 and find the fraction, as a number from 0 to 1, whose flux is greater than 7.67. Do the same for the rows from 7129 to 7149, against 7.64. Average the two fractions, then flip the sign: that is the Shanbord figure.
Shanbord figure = -0.50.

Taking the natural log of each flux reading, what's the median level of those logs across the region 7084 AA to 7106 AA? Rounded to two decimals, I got 2.02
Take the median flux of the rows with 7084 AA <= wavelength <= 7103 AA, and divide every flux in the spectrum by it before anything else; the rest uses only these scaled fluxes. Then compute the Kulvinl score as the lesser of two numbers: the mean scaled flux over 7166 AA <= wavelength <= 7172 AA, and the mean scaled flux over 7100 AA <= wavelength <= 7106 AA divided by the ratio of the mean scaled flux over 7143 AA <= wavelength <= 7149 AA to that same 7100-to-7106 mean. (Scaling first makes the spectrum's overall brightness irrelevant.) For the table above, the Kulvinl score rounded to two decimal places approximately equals 1.00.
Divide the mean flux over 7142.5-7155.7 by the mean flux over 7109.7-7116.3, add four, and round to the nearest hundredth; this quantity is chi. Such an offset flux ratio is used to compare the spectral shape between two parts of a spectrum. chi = 5.02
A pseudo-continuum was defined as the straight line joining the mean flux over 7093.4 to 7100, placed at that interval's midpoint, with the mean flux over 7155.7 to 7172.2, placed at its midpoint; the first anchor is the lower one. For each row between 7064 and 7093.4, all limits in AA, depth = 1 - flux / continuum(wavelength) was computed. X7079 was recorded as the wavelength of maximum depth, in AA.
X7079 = 7072.18 AA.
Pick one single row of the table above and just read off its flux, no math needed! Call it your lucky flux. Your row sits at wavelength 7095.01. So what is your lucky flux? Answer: 7.54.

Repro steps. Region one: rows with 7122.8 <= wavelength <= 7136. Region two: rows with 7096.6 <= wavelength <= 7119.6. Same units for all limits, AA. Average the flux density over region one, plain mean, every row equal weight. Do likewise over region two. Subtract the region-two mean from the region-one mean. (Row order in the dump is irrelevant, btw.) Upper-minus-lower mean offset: -0.01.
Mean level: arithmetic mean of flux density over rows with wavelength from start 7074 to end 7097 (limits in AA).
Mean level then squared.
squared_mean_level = 56.1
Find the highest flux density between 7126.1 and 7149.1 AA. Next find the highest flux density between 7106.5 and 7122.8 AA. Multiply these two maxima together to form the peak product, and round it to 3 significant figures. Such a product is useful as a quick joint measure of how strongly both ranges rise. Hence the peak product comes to 61.4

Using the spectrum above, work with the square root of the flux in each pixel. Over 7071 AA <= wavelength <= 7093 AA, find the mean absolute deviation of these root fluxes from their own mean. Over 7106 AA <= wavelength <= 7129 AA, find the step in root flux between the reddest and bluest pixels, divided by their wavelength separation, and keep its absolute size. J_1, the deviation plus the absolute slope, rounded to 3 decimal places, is 0.015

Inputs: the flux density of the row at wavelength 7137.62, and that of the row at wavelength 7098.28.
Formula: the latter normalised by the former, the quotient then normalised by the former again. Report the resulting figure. 0.123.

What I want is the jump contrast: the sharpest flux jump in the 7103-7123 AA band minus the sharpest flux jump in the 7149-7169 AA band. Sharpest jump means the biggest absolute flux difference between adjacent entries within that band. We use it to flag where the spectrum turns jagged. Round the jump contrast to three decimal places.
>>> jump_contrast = 0.110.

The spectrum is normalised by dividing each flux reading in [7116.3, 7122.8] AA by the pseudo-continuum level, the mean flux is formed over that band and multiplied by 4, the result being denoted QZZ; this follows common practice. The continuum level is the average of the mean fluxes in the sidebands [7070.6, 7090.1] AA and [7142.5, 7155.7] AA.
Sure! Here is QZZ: 3.86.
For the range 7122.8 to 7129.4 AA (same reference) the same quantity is 3.95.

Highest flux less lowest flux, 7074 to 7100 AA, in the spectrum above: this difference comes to 0.19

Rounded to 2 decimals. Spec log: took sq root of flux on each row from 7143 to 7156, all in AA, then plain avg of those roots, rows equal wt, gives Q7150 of 2.79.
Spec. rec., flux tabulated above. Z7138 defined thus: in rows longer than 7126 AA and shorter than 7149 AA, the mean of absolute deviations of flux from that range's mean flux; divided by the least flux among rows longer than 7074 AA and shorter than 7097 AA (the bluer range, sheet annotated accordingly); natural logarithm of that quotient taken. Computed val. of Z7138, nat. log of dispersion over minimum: -4.31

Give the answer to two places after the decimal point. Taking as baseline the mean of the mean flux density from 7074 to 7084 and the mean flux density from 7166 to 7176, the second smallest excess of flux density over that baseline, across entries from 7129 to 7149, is 0.10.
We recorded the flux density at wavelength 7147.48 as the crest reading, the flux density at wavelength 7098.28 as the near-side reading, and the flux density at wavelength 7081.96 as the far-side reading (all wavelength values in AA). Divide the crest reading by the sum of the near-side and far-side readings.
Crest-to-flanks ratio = 0.520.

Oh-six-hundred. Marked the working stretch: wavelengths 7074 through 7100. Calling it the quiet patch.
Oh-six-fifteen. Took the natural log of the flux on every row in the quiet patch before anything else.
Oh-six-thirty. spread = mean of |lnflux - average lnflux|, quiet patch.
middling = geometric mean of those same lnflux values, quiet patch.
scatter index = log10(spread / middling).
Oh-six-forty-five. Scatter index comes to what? -2.54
